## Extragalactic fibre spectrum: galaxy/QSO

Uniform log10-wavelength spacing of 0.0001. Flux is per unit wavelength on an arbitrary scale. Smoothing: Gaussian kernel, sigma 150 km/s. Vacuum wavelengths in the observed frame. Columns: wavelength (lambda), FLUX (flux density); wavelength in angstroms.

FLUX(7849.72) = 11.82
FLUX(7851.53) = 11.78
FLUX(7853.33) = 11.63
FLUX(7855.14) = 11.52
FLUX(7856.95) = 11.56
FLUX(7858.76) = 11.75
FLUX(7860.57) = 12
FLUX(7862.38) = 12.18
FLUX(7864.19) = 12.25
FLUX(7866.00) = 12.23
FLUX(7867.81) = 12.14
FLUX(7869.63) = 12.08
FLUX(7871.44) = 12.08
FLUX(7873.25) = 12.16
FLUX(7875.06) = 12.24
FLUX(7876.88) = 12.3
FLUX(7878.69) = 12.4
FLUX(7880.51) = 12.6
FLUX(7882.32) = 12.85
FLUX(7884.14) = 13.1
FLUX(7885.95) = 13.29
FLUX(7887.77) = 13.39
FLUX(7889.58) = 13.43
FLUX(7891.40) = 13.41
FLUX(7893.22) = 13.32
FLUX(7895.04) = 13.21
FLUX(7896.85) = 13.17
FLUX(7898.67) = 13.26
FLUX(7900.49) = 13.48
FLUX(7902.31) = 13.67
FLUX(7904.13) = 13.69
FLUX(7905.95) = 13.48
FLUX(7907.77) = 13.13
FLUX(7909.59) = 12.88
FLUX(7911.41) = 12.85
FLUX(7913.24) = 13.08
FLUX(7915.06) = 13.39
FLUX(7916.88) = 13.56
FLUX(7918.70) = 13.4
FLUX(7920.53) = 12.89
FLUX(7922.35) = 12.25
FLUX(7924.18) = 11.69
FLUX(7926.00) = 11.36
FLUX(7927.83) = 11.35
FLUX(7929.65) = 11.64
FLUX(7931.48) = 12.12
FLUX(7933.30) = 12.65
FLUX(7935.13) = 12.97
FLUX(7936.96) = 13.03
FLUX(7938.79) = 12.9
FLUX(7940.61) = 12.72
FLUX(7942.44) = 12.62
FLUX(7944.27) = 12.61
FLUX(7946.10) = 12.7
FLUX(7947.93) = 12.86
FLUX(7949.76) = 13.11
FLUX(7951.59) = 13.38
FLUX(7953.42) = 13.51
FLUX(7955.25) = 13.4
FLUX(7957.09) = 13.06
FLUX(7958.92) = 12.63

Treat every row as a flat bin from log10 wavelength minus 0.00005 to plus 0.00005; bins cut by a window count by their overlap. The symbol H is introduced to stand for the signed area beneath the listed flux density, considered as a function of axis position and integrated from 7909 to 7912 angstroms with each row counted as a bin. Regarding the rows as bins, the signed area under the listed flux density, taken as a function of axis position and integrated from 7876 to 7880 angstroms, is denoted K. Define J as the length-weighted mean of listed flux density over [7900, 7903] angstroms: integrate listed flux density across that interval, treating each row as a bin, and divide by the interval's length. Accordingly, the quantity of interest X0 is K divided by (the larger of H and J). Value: 1.28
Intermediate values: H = 39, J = 13.58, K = 49.5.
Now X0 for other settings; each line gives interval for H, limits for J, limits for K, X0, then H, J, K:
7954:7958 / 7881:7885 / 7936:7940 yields 0.98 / 53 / 12.93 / 51.8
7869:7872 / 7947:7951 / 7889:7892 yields 1.11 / 36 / 13.02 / 40.2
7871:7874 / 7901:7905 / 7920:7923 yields 1.04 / 36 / 13.66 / 37.7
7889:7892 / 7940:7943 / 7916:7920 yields 1.33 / 40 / 12.66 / 53.6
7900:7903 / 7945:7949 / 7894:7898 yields 1.30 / 41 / 12.78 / 52.9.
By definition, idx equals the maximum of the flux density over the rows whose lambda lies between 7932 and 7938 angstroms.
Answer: 13.03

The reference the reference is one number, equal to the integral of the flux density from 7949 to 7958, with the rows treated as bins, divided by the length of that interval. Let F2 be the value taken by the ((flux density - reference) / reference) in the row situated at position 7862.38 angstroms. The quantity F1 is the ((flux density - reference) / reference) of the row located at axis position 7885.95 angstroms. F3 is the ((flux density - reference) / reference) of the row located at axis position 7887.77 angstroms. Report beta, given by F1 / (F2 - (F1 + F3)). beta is 0.0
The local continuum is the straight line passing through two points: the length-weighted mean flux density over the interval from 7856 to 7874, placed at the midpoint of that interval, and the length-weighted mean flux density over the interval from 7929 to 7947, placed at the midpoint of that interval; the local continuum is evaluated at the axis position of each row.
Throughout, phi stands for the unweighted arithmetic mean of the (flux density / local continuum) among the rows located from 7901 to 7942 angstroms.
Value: 1.02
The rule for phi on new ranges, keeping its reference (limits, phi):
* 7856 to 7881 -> 1.01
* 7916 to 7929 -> 0.99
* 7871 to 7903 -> 1.06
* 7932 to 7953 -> 1.02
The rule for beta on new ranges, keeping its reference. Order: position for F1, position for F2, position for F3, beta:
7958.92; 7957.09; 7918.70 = -2.1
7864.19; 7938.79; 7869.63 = -0.6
